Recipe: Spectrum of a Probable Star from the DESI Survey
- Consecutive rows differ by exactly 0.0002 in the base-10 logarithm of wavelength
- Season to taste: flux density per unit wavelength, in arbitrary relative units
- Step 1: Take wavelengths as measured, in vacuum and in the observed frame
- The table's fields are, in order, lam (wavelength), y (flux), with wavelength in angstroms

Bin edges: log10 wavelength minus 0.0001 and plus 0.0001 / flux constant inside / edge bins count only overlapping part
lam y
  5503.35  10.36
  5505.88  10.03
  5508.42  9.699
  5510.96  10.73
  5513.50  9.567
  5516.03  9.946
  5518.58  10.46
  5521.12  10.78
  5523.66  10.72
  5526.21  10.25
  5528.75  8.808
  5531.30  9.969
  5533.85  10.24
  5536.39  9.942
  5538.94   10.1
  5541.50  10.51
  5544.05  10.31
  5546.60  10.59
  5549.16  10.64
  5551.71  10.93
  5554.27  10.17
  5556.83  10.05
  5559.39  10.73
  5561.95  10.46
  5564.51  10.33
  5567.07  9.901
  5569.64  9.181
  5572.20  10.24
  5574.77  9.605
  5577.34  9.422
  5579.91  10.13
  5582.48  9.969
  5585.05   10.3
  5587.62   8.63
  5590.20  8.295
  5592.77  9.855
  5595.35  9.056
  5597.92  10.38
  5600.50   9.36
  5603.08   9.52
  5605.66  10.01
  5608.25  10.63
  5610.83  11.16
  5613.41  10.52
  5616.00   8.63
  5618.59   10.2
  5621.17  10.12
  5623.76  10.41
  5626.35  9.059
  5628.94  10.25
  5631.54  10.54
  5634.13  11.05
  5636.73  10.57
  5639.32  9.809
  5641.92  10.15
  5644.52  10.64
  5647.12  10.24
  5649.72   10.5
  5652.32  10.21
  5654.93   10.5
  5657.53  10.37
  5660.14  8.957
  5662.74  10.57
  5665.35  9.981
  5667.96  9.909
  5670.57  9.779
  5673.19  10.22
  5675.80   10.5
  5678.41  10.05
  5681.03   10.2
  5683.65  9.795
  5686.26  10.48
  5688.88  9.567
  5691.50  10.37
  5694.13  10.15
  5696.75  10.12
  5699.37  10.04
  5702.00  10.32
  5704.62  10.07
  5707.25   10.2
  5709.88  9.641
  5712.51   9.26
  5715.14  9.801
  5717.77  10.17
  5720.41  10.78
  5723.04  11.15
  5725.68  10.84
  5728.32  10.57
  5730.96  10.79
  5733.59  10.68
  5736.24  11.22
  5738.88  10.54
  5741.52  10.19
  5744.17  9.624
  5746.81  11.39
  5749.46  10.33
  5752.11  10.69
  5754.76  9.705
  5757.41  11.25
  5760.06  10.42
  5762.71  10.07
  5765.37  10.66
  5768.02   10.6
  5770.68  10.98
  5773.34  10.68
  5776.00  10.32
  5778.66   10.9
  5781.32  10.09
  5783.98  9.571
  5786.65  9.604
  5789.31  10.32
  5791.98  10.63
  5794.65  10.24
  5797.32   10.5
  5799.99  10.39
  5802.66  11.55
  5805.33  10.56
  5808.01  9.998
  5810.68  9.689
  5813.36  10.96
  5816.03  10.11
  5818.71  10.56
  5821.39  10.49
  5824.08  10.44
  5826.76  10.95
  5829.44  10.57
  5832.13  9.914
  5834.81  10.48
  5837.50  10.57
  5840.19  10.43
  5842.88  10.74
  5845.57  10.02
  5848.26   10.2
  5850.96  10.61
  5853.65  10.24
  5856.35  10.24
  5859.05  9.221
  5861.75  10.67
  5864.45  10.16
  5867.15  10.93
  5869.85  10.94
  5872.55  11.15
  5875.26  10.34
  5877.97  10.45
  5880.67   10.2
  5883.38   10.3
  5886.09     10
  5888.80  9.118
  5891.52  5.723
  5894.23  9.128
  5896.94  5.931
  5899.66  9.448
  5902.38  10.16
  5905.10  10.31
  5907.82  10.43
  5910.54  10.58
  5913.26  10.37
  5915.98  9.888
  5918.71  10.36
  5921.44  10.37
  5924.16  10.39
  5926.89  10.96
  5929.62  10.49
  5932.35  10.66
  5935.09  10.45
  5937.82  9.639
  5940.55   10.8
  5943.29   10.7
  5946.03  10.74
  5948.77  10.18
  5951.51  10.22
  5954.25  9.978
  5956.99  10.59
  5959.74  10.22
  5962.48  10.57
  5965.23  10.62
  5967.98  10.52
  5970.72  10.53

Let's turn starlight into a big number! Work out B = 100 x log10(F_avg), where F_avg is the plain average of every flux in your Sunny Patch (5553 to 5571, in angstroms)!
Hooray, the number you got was 101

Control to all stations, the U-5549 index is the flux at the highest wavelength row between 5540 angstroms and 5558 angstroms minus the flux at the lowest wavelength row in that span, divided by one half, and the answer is -0.9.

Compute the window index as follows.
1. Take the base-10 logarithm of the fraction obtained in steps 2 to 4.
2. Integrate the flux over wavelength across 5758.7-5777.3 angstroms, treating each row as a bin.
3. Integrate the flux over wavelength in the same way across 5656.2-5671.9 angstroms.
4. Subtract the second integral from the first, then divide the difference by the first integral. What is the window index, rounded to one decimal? -0.7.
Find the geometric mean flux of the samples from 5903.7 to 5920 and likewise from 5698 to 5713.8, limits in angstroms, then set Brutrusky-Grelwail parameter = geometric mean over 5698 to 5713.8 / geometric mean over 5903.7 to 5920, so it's 0.96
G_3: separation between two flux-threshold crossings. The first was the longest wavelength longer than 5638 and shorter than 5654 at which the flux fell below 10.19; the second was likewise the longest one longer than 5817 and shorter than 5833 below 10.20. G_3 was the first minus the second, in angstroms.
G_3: -190.2 angstroms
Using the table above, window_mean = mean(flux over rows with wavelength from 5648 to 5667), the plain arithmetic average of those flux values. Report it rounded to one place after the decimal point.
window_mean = 10.2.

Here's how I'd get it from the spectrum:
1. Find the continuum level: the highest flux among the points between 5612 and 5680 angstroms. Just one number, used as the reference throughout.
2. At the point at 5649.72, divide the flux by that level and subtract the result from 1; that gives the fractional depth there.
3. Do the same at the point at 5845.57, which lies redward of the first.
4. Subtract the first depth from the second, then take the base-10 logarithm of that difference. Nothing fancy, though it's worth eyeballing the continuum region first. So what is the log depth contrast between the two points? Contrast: -1.36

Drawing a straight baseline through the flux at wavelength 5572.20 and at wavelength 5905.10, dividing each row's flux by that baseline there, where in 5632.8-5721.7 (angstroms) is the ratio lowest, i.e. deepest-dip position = 5660.14 angstroms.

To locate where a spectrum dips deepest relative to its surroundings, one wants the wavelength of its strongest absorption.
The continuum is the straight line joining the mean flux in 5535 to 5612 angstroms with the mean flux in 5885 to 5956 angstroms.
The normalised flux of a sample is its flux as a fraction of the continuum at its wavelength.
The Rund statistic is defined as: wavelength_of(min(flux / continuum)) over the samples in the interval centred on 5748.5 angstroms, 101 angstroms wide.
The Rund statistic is 5712.51 angstroms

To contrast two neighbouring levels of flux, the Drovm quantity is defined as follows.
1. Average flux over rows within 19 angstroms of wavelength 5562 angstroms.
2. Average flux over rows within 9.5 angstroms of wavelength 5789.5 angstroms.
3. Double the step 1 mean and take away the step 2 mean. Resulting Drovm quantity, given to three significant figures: 10.2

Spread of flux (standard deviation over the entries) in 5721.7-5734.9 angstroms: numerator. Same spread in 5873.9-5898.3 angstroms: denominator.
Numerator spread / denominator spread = 0.1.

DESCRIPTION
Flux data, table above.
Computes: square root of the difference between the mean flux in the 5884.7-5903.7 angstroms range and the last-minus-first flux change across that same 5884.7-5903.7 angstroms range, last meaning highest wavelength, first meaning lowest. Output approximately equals 2.89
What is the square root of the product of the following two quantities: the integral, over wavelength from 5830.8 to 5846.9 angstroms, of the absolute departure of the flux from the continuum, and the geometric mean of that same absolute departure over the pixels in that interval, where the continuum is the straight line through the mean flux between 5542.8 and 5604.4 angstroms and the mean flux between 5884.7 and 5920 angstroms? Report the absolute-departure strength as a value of 3.5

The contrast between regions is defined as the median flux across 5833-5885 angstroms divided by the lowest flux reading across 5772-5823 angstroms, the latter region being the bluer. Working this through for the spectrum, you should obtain 1.09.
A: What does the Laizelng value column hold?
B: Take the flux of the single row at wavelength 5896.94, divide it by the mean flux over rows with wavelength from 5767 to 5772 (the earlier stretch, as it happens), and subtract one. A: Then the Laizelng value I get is -0.45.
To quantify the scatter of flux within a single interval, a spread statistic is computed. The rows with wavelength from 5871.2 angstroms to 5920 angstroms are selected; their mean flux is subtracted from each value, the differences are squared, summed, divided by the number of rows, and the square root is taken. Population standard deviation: 1.44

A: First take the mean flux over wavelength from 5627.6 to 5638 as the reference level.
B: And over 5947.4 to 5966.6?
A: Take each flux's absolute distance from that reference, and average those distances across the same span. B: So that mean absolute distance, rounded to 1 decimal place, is 0.3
